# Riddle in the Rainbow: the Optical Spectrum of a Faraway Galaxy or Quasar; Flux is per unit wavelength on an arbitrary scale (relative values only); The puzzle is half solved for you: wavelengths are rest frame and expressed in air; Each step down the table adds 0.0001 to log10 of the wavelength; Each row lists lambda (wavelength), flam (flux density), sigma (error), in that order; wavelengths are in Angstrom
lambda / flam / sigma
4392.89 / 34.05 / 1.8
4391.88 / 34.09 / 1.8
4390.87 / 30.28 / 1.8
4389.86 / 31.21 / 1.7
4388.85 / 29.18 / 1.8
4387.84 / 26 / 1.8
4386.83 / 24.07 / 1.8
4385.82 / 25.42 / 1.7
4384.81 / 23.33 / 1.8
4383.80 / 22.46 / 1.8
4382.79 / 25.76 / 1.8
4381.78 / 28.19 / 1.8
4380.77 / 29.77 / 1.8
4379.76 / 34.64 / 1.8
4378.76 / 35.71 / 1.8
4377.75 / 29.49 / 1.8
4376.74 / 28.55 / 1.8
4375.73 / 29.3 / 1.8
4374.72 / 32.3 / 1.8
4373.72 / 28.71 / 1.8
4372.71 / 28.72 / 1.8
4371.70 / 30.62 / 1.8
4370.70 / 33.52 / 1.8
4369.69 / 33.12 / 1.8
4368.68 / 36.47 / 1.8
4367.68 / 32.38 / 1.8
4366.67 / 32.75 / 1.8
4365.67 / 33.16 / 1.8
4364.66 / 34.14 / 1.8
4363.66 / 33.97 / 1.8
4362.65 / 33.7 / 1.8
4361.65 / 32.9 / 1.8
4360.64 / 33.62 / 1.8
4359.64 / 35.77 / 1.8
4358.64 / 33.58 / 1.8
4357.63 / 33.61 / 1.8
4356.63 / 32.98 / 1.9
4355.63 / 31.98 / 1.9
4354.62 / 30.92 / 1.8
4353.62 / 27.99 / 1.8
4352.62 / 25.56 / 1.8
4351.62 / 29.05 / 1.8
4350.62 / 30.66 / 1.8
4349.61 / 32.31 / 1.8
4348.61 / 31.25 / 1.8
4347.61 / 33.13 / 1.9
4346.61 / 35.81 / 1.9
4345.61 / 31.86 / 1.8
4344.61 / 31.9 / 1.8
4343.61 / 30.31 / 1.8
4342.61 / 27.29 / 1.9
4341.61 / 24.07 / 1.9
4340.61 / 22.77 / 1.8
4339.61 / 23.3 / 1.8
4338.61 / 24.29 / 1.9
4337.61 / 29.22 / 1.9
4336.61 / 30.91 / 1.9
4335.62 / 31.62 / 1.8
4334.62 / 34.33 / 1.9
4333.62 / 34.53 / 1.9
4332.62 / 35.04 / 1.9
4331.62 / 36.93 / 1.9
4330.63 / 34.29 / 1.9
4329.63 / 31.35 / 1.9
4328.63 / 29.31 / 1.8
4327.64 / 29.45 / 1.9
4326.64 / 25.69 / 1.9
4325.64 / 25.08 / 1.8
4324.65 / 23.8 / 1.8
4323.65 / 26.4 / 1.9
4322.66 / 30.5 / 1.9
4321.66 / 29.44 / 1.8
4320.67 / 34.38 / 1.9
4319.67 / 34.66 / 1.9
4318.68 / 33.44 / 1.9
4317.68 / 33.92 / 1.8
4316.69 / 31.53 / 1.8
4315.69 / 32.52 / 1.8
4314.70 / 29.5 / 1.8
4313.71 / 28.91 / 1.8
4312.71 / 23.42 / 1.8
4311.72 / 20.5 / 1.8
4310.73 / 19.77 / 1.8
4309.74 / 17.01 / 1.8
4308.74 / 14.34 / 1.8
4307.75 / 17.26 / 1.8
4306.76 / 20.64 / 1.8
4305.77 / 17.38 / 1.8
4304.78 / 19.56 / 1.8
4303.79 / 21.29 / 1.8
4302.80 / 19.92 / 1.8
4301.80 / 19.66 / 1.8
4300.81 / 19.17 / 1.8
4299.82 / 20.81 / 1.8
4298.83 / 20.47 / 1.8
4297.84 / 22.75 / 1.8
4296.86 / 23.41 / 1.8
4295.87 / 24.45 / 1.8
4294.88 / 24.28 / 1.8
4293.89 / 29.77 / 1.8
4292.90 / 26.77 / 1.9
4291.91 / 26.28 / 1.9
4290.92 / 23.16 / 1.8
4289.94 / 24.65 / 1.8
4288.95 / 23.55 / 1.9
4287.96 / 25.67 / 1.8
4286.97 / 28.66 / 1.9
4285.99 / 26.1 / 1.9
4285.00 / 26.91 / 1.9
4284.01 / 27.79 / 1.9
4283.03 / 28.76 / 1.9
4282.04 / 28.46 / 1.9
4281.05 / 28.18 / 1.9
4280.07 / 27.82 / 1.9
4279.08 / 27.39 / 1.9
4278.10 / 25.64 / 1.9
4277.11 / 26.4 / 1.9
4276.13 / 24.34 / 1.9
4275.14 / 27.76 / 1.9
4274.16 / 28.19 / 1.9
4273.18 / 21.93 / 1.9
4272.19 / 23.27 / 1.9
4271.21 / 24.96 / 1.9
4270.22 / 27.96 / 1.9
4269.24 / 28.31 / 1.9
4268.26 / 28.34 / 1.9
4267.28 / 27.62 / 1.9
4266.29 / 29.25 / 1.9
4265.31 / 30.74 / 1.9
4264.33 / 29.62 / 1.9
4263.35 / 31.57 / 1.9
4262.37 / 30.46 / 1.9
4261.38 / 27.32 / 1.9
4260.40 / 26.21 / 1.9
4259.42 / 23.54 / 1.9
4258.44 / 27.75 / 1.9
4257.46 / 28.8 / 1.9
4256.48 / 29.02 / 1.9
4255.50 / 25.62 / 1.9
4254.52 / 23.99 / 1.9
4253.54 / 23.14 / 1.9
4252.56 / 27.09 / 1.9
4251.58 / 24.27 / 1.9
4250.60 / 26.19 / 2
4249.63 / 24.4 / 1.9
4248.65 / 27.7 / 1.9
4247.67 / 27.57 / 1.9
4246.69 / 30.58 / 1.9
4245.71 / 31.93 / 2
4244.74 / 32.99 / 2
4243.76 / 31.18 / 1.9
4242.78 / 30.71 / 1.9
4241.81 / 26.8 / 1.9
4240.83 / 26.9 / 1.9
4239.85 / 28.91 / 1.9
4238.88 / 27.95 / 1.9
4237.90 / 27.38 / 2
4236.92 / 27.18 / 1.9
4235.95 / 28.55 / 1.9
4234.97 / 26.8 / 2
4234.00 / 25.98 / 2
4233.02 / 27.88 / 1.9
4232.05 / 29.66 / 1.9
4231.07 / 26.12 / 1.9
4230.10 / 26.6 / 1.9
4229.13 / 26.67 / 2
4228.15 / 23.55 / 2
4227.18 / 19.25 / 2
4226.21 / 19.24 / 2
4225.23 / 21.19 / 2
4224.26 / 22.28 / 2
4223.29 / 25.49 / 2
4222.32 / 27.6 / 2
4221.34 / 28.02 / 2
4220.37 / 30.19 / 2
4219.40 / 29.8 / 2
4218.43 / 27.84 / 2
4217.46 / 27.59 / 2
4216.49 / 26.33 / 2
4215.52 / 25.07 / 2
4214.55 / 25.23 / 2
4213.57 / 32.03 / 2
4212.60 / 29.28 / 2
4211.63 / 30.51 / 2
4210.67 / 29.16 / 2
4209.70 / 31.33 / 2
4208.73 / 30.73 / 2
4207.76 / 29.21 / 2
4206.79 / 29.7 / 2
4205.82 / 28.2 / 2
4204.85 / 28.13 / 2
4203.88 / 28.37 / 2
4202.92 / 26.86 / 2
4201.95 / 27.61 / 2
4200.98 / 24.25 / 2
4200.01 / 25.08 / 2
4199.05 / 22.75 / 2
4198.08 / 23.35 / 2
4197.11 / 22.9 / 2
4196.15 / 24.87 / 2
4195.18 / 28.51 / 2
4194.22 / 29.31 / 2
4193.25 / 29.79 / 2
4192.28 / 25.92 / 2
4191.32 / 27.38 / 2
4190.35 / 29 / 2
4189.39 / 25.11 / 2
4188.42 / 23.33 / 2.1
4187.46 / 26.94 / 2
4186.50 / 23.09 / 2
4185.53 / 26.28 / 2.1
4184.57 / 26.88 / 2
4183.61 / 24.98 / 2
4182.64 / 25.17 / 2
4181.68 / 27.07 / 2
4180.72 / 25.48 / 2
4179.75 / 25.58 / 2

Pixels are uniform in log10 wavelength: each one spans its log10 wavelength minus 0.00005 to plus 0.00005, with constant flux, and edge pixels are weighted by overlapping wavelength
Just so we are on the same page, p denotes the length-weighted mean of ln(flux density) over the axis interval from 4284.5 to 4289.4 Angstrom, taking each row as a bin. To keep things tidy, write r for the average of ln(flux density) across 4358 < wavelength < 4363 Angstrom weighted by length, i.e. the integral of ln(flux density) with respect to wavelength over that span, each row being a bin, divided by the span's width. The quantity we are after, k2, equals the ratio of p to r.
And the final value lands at 0.93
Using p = 3.26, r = 3.52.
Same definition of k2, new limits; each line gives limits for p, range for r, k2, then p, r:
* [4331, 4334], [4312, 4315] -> 1.09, 3.57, 3.27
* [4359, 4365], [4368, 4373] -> 1.01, 3.53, 3.48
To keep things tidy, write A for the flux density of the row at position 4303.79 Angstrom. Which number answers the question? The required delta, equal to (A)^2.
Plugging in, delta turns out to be 453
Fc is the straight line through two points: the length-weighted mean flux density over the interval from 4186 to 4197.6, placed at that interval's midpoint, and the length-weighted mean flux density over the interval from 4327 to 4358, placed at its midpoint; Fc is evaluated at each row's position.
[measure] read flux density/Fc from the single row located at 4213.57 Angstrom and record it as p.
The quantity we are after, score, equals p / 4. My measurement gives 0.297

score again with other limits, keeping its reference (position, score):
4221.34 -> 0.258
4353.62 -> 0.227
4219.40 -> 0.275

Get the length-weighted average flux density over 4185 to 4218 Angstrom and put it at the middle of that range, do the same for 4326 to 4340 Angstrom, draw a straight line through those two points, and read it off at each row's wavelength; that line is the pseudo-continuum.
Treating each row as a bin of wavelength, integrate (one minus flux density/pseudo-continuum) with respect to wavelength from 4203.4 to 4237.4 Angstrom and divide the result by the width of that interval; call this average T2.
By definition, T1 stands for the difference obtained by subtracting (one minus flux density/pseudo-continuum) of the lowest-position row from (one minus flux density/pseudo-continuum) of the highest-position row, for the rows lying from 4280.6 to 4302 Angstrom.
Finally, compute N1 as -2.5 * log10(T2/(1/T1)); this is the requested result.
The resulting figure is 5.7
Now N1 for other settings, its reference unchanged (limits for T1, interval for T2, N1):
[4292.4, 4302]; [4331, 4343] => 5.0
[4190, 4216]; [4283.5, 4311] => 3.5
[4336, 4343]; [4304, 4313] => 3.4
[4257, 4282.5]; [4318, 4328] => 7.3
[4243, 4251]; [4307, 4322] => 4.1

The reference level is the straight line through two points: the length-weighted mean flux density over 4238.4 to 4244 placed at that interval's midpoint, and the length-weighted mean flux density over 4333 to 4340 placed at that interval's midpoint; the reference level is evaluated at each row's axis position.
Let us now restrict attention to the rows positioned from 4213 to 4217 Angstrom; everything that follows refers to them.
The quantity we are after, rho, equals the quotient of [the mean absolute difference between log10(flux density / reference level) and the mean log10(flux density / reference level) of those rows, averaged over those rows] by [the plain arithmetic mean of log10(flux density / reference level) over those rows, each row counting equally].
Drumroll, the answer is -1.9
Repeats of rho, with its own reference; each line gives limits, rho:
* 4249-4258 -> -0.6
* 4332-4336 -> 0.3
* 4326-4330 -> -1.8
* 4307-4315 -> -0.6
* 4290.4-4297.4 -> -0.5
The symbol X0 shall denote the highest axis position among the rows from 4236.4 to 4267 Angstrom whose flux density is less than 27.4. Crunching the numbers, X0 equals 4261.38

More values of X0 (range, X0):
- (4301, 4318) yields 4312.71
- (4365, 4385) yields 4384.81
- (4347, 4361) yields 4352.62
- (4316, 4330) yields 4326.64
